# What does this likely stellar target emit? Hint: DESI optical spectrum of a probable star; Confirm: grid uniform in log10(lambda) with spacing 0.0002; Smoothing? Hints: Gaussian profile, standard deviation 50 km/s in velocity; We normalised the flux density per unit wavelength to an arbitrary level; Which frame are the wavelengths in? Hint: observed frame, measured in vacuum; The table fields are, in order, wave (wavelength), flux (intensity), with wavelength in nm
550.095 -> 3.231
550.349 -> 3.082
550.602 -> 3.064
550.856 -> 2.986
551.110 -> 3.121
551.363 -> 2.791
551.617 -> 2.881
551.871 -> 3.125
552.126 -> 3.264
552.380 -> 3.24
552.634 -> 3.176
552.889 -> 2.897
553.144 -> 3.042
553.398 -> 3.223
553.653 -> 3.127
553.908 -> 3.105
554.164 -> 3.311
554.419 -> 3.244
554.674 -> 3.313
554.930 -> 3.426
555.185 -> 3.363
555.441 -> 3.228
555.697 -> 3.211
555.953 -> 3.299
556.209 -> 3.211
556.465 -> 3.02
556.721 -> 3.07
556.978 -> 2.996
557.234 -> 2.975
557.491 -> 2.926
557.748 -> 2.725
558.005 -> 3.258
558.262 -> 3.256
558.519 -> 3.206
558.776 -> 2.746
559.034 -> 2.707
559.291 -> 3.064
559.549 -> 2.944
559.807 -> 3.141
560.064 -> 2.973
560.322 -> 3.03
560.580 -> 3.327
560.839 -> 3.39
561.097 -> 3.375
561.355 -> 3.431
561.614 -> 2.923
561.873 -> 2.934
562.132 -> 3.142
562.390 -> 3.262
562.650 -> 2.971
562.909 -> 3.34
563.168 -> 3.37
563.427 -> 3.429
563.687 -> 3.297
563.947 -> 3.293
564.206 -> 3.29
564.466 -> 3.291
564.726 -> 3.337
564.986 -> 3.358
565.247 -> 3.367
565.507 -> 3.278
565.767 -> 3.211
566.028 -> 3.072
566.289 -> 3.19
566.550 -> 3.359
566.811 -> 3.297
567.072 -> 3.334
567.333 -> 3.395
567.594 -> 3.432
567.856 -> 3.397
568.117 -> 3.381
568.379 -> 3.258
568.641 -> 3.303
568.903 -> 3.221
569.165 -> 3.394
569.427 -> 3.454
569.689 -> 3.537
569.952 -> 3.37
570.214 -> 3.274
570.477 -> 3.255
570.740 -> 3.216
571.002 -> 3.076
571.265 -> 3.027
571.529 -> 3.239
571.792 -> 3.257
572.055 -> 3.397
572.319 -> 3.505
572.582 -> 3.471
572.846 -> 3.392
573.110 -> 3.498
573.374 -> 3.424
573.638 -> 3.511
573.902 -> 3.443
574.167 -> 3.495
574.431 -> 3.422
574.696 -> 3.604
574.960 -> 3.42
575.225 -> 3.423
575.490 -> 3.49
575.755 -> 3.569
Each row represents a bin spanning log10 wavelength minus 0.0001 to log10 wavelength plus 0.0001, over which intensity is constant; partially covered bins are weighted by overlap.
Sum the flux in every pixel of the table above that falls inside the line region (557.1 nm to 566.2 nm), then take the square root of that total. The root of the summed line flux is 10.5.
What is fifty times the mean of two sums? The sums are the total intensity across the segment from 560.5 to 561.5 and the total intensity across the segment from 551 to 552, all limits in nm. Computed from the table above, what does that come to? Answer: 636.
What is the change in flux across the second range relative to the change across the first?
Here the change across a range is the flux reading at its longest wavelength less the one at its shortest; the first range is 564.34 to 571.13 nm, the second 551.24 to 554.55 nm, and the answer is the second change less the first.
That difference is 0.7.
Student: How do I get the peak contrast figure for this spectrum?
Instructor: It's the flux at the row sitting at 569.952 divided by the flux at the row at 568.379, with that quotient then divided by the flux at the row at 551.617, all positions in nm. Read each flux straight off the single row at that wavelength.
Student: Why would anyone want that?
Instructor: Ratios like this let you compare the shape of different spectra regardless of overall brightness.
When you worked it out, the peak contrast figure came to 0.36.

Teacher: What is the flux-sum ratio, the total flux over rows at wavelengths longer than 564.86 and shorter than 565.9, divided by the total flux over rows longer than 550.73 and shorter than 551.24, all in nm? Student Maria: 2.16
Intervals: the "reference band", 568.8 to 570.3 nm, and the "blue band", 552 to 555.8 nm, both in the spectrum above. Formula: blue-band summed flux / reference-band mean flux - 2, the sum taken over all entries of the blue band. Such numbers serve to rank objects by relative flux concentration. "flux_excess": 12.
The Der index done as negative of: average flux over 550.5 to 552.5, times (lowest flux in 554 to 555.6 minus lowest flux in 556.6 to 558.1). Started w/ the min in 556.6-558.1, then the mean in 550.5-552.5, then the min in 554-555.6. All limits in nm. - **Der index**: -1.5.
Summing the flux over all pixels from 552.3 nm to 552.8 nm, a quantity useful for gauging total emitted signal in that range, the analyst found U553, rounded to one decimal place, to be 6.4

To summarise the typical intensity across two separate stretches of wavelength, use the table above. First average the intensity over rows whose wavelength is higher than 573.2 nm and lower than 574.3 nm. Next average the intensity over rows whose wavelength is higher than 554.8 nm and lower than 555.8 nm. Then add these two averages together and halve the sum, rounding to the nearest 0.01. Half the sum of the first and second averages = 3.39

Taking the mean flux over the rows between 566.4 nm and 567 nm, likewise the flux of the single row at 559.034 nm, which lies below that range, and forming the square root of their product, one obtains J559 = 3.00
